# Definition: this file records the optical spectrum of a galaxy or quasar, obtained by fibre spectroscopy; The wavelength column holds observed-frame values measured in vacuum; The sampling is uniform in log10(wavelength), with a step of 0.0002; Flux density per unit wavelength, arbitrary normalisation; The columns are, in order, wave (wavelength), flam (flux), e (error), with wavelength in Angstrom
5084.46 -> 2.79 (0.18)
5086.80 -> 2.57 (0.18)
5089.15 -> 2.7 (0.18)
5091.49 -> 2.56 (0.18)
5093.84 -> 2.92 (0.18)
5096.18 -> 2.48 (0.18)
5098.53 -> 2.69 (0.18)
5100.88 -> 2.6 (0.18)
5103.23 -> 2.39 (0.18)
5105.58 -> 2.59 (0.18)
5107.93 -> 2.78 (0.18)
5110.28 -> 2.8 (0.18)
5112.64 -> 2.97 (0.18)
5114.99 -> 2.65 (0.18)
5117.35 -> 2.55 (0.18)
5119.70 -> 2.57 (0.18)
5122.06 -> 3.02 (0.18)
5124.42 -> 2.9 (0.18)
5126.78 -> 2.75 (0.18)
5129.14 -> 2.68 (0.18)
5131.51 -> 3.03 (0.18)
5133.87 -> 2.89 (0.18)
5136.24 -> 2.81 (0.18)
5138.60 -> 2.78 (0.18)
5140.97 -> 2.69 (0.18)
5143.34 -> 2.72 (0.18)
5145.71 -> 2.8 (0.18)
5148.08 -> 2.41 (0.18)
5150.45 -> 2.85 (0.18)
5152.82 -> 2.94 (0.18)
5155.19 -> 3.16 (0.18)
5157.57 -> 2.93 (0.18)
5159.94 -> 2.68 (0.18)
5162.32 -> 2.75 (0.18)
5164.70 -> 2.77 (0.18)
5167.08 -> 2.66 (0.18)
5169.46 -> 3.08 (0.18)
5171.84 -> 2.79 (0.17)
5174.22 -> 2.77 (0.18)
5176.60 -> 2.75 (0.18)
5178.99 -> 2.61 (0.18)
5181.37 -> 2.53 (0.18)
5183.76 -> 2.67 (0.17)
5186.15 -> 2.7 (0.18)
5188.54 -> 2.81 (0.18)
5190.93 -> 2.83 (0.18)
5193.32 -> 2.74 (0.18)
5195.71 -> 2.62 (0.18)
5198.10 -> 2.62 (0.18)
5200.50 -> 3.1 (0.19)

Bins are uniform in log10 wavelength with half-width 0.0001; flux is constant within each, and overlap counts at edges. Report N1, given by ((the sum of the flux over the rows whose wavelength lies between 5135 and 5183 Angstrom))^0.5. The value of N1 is 7.4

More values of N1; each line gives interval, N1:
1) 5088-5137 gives 7.6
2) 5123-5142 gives 4.7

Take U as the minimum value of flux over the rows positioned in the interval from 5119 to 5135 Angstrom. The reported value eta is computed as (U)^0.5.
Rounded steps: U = 2.57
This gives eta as 1.60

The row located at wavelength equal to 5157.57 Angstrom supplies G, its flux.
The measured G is 2.93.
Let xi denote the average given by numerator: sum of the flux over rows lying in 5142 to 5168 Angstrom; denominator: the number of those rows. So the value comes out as 2.79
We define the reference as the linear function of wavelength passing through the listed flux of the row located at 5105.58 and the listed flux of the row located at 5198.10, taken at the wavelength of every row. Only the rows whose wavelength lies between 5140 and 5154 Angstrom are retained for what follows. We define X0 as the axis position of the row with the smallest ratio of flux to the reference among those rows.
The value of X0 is 5148.08 Angstrom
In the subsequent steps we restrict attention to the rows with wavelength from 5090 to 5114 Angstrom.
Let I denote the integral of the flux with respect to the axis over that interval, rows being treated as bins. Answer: 64.3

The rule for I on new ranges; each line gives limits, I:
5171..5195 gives 65.2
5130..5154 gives 67.0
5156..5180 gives 66.9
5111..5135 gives 67.2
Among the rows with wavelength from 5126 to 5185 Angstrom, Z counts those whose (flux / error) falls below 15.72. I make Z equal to 17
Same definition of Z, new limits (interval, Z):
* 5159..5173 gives 4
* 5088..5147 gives 19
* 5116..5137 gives 5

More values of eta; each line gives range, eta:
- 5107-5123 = 1.60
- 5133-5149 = 1.55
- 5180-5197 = 1.59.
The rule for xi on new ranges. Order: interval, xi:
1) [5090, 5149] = 2.72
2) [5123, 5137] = 2.84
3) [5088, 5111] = 2.65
